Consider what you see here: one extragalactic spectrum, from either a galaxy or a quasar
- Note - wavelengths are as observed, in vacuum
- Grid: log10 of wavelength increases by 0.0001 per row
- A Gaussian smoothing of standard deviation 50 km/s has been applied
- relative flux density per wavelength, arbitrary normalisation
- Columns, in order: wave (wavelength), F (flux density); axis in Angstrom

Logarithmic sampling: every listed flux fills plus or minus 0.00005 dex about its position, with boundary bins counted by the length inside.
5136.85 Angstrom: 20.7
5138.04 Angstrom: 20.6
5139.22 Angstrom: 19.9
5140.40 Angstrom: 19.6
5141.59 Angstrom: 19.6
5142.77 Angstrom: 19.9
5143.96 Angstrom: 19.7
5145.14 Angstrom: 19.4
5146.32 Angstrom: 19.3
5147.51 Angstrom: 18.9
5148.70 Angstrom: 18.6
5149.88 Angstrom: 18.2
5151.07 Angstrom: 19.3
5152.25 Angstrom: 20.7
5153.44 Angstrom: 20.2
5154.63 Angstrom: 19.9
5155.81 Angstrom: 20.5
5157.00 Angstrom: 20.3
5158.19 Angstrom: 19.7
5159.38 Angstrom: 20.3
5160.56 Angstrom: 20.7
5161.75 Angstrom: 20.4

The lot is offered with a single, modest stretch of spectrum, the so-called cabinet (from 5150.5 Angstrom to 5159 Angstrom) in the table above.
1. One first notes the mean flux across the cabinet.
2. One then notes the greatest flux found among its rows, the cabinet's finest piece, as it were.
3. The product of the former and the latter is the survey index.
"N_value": 416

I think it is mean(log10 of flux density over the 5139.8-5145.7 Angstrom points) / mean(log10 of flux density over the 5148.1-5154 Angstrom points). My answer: 1.005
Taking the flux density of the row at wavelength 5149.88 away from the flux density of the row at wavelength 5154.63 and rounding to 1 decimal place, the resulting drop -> 1.7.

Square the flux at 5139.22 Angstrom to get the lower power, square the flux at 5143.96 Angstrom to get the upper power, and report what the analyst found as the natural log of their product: 11.9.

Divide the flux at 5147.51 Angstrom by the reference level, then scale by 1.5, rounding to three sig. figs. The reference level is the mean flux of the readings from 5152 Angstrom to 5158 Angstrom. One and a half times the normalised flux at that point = 1.40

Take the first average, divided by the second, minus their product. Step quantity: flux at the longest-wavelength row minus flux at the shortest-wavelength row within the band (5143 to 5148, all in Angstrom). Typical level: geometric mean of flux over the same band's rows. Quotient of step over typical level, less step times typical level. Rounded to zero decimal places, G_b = 15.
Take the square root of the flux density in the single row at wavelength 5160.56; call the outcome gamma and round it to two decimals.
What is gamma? 4.55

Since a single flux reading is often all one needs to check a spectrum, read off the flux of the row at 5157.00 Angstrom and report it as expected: 20.3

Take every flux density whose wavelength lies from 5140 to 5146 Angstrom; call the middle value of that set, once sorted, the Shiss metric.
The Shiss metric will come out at 19.6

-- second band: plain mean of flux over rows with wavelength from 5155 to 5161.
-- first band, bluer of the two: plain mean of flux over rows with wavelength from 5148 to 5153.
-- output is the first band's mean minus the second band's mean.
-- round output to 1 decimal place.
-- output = -1.1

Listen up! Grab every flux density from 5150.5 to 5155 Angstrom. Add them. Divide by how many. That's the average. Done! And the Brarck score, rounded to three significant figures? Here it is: 20.0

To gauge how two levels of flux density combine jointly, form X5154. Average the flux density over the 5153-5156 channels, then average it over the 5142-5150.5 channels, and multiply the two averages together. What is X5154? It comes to 387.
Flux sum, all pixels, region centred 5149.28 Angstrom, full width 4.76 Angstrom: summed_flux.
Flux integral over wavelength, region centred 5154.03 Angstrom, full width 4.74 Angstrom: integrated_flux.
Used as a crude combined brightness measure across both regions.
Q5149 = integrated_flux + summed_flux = 171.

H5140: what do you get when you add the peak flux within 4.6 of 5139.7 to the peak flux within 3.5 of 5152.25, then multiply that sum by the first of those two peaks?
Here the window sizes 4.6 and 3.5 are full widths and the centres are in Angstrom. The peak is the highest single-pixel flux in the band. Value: 851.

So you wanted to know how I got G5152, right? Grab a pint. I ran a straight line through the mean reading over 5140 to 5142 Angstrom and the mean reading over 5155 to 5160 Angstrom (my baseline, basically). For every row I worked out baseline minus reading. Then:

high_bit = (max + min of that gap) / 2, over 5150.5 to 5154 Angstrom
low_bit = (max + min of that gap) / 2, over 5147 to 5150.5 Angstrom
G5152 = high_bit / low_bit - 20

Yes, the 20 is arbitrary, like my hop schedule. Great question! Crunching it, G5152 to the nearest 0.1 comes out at -20.0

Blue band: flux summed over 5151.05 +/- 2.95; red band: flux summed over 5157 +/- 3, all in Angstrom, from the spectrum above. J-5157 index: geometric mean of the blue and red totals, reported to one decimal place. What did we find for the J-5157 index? 98.8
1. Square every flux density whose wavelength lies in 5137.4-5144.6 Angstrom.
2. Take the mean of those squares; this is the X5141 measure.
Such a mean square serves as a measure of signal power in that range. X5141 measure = 395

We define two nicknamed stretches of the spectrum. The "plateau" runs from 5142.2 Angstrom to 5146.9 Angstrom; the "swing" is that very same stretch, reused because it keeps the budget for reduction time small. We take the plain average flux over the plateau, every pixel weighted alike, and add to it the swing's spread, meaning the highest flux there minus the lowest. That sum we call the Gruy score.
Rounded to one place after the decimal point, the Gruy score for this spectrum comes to 20.2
